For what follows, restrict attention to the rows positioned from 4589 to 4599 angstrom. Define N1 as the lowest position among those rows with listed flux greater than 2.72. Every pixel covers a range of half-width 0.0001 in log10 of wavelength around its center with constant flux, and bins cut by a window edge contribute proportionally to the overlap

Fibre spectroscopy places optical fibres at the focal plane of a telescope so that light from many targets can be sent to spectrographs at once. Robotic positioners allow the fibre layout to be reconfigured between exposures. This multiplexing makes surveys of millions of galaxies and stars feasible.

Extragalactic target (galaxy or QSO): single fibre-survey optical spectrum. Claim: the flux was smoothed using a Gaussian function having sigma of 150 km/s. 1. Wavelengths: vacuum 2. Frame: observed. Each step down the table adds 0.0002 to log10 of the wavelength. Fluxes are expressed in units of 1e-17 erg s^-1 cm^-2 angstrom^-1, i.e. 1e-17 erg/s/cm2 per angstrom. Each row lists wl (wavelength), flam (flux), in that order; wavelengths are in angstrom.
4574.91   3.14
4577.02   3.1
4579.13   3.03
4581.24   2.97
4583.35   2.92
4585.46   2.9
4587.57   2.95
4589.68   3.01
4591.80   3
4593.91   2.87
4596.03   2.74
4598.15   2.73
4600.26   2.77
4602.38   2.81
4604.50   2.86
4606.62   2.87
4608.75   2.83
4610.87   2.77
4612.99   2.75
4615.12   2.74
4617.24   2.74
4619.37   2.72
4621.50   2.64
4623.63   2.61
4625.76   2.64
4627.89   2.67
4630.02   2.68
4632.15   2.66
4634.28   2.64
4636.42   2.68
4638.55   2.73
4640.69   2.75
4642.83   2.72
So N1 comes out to 4589.68 angstrom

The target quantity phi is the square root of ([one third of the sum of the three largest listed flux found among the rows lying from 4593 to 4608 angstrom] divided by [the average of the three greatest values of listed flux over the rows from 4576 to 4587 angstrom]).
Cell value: 0.97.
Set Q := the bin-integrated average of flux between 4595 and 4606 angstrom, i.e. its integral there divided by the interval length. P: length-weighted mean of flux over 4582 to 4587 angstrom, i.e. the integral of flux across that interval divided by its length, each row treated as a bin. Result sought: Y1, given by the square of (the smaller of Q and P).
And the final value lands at 7.77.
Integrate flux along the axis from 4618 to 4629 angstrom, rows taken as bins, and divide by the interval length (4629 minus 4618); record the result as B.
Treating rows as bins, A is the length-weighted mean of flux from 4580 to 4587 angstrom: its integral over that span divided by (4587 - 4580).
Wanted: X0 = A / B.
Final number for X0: 1.10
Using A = 2.94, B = 2.66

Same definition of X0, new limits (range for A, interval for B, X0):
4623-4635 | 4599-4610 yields 0.94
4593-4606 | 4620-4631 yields 1.06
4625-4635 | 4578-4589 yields 0.90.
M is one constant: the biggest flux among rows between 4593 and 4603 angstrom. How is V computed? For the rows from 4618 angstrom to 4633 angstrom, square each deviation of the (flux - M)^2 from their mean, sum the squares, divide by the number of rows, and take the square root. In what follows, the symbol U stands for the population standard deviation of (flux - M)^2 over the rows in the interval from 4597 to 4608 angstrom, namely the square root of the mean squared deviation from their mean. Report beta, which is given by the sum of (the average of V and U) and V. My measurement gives 0.024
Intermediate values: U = 0.0074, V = 0.013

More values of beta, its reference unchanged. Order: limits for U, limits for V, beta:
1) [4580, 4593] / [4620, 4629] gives 0.018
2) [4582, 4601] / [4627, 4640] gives 0.019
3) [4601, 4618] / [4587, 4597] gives 0.015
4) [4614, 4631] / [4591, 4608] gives 0.021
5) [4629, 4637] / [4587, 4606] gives 0.015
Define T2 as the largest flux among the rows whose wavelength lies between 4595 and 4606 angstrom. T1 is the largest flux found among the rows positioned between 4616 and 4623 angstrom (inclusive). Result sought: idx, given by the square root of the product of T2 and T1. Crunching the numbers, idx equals 2.80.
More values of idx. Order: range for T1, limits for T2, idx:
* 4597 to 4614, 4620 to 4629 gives 2.77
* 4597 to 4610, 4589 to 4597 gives 2.94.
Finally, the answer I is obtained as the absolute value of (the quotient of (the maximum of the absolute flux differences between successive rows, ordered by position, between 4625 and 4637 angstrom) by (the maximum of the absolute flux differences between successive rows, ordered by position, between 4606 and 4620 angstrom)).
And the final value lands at 0.7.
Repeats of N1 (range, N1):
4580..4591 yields 4581.24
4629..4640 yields 4638.55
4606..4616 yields 4606.62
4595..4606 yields 4596.03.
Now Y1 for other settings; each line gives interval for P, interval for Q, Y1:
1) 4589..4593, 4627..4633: 7.14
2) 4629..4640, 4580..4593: 7.19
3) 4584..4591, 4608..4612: 7.85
